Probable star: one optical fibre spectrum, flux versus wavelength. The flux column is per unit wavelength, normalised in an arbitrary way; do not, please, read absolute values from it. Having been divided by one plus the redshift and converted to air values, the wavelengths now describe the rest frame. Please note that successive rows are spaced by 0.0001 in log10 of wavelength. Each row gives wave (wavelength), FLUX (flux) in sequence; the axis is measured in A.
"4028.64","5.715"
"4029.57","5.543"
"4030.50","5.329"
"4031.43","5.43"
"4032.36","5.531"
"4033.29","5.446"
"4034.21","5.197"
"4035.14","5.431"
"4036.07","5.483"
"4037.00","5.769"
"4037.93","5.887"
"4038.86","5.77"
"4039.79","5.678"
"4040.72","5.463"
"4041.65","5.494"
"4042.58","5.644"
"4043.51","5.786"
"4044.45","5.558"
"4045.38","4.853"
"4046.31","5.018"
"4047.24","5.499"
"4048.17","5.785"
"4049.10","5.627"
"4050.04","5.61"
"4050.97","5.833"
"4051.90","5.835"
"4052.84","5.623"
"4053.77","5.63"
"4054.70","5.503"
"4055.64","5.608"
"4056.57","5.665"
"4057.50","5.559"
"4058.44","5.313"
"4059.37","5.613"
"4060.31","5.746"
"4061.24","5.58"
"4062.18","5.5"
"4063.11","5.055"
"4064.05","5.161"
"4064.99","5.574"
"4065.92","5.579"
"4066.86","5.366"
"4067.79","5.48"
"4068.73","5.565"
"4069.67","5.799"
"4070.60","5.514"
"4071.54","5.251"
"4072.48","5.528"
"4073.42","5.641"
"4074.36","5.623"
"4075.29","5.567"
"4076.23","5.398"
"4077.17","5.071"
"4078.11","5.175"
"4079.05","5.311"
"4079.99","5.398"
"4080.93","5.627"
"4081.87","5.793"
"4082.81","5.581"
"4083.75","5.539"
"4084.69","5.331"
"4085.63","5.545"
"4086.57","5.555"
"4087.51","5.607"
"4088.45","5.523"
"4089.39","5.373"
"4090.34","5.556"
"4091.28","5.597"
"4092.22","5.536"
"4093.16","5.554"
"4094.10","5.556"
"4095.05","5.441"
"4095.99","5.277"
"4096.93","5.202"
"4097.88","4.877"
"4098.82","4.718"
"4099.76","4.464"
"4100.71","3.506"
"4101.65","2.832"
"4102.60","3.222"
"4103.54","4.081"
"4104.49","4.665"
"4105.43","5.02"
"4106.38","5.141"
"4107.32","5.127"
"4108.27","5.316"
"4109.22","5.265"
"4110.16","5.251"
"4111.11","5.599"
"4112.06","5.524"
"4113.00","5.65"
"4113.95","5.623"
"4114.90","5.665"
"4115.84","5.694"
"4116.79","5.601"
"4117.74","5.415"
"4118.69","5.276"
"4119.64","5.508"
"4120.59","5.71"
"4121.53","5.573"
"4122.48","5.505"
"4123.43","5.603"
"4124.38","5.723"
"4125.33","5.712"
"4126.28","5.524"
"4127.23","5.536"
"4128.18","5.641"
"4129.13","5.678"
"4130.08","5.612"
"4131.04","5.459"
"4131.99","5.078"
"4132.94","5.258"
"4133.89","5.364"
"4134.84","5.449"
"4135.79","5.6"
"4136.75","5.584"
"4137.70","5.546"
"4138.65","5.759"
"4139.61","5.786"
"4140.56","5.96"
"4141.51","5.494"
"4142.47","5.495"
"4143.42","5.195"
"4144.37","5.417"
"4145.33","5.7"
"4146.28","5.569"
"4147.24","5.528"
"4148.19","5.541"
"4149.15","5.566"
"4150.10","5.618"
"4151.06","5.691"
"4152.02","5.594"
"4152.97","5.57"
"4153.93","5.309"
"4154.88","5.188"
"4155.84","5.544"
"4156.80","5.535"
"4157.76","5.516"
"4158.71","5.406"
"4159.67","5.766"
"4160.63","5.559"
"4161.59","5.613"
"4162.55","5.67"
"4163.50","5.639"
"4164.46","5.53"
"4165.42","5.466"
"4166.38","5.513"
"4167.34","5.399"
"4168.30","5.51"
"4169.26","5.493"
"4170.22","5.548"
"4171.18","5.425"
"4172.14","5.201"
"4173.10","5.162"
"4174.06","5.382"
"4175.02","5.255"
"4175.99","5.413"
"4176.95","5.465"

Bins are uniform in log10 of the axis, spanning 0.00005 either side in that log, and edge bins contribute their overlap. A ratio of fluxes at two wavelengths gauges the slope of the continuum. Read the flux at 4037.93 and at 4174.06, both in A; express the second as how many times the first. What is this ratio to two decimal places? 0.91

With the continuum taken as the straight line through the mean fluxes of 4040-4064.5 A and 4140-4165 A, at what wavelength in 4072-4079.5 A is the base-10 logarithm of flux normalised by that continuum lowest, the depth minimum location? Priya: 4077.17 A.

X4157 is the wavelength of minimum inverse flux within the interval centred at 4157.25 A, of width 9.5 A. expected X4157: 4159.67 A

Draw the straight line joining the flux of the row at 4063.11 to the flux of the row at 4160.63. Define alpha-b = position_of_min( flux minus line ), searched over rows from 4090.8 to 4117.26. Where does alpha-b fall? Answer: 4101.65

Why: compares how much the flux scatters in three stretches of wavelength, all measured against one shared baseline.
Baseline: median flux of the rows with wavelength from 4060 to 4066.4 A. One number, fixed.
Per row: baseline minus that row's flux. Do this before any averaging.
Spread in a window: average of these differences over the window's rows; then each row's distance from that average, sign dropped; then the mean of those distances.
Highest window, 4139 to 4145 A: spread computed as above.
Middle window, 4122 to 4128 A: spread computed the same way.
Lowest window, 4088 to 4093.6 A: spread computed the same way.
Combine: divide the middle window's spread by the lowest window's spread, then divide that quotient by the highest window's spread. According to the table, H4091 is 7.5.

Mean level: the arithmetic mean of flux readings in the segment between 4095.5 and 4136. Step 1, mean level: 5.20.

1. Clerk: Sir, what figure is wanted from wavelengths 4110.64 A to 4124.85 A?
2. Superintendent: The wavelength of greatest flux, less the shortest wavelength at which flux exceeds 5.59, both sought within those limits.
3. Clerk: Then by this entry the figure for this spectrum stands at 13.3 A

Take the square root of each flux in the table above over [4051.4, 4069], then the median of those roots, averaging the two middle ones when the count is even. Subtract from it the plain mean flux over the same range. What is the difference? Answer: -3.16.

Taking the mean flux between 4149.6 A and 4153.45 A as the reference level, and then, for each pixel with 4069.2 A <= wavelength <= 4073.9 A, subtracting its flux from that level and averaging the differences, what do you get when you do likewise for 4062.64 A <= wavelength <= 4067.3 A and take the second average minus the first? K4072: 0.20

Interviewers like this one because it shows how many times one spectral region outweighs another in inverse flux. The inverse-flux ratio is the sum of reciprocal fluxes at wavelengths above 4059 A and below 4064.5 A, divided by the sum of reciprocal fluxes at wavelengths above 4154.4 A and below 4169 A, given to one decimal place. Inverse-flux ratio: 0.4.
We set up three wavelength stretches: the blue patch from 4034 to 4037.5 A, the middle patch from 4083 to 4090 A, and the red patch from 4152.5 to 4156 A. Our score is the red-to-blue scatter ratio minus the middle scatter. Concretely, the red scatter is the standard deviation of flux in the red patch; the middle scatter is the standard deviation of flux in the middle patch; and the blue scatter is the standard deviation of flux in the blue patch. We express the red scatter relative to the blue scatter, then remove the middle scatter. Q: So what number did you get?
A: 0.69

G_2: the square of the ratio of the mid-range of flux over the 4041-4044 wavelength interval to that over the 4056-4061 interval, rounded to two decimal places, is 1.04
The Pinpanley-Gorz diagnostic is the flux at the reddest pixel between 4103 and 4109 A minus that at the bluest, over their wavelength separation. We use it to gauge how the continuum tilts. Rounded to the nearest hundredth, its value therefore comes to 0.26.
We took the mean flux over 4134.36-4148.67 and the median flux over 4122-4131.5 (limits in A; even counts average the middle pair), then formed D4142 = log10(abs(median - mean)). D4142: -1.5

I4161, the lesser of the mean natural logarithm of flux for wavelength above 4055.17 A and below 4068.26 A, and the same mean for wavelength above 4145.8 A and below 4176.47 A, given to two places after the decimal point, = 1.70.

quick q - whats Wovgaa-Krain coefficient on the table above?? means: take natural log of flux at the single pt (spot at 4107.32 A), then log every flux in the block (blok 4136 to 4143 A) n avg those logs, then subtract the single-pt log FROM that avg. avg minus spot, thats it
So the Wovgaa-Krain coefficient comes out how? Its 0.10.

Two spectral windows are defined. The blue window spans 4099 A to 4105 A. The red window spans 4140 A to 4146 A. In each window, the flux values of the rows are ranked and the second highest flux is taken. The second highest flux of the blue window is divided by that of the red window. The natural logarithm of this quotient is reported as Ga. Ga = -0.24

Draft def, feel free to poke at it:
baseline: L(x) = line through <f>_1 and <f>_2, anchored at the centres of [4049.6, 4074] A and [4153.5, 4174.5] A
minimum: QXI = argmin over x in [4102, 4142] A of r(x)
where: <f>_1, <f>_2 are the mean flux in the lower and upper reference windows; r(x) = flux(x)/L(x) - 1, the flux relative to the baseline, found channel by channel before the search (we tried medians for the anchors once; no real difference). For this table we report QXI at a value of 4102.60 A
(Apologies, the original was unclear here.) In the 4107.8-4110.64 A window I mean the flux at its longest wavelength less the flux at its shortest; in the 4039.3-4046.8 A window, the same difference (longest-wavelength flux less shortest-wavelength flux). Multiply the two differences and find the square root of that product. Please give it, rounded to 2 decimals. 0.21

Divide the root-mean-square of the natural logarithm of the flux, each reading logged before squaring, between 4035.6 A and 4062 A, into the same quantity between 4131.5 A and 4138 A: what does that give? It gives 0.98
